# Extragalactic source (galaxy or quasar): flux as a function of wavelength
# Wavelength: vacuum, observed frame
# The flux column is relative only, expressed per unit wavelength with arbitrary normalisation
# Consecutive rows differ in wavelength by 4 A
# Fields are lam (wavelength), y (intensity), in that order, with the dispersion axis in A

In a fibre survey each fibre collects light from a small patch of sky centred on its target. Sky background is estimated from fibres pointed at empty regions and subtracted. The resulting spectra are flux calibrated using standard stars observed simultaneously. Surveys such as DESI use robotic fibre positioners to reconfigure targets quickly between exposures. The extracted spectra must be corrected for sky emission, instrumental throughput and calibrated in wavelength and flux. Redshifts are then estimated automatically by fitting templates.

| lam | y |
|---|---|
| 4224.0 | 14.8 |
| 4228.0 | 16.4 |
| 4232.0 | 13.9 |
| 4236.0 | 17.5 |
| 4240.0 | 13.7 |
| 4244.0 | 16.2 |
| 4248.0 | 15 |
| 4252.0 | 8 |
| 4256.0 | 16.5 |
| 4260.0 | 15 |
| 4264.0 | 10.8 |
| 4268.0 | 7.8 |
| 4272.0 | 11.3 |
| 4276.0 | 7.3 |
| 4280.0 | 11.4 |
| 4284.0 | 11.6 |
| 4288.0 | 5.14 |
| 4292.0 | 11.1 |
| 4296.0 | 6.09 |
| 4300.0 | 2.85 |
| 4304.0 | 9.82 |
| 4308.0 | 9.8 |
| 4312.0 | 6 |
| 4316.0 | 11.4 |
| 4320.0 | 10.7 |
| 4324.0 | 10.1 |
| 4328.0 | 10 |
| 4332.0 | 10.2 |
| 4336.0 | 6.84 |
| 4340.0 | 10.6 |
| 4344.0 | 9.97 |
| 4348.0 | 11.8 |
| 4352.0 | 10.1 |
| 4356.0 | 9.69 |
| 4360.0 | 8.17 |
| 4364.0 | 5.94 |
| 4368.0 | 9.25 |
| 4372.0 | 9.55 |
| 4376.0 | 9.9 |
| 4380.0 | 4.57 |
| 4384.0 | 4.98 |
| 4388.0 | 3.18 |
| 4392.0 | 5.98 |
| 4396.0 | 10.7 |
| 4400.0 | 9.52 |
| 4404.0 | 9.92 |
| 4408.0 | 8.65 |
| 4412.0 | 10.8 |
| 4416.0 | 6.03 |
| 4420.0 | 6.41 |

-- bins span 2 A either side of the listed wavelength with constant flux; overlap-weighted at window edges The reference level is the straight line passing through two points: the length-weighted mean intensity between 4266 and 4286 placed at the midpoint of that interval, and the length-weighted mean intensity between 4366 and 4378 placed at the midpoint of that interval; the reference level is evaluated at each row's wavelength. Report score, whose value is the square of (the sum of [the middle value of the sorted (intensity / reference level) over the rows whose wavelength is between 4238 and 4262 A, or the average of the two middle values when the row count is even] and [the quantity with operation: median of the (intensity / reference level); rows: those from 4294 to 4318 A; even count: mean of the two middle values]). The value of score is 5.4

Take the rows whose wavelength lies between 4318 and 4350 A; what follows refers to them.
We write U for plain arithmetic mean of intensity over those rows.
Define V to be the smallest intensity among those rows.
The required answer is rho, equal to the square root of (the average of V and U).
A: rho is 2.90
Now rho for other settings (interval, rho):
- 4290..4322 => 2.38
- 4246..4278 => 3.06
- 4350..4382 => 2.55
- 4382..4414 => 2.36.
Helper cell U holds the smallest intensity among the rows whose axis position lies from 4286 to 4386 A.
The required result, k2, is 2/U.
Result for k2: 0.702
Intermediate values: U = 2.85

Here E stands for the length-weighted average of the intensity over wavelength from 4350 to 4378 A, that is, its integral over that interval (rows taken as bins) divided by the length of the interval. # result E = 8.9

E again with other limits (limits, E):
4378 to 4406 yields 7.0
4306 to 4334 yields 9.7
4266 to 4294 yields 9.4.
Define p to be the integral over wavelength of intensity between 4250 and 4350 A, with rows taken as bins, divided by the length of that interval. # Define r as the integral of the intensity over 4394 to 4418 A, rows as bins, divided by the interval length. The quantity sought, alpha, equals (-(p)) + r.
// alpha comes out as -0.4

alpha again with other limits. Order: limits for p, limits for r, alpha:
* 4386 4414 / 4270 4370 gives 0.7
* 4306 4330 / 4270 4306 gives -1.2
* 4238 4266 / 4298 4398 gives -5.1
